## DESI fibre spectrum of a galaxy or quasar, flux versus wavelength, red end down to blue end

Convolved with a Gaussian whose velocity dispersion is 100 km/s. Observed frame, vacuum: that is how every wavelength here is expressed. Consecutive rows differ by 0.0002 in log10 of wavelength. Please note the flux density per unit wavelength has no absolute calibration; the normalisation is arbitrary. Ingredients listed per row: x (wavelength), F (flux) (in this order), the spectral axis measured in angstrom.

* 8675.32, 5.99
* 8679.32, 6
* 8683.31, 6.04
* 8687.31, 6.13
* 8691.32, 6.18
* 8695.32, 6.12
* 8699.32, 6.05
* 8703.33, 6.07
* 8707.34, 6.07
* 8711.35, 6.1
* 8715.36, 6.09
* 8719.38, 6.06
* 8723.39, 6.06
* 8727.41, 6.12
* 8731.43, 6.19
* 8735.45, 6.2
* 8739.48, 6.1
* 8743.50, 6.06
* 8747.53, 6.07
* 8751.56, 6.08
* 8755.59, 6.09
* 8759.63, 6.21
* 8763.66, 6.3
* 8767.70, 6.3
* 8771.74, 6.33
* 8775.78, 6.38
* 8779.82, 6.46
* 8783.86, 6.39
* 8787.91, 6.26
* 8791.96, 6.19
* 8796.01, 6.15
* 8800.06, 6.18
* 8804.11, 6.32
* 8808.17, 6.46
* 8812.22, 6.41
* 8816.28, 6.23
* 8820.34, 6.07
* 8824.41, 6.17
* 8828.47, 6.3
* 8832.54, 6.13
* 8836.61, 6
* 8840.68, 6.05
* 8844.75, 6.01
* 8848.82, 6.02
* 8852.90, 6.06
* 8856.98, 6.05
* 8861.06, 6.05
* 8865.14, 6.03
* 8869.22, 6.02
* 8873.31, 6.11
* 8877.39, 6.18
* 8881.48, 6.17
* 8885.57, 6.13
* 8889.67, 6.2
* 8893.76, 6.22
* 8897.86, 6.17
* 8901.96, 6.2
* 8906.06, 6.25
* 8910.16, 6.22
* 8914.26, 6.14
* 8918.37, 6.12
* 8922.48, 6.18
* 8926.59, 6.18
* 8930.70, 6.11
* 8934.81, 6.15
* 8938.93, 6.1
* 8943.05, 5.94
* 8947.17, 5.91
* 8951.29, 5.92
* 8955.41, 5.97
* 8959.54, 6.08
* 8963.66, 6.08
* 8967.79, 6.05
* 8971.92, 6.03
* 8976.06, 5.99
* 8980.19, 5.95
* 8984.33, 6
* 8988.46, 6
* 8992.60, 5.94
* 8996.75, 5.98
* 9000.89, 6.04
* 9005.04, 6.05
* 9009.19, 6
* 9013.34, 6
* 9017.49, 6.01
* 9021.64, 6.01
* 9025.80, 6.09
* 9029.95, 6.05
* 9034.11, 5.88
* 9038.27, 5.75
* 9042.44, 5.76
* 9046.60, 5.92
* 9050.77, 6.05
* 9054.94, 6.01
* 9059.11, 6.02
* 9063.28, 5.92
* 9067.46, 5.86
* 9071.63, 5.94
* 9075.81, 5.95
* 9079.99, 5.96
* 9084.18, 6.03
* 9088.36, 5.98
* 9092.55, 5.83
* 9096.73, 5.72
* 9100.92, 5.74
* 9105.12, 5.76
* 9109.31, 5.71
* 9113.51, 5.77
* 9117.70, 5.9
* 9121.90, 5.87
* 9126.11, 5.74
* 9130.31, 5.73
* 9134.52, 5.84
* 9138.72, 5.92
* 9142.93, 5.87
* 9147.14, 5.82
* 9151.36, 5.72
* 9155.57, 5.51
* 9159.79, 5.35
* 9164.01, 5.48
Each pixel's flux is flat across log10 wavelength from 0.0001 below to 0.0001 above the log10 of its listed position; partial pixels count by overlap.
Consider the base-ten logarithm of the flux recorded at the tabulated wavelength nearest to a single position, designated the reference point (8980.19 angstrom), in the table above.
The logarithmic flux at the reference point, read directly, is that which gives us 0.775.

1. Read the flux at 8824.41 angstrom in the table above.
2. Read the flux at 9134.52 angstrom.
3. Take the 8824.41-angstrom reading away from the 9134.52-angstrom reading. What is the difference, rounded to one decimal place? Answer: -0.3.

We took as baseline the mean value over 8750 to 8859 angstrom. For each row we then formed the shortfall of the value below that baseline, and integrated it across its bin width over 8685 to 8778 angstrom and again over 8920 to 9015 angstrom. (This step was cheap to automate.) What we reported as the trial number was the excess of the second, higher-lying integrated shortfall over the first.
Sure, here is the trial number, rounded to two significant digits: 11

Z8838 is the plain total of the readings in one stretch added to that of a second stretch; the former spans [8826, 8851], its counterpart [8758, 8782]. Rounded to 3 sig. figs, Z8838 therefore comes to 74.5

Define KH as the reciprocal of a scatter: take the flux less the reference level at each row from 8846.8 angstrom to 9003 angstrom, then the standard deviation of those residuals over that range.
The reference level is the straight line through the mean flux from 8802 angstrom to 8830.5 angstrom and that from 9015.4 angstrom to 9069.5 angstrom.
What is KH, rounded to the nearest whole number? 12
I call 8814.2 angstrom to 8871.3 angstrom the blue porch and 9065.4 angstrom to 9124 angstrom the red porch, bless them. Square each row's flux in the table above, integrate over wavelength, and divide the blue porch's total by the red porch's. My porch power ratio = 1.05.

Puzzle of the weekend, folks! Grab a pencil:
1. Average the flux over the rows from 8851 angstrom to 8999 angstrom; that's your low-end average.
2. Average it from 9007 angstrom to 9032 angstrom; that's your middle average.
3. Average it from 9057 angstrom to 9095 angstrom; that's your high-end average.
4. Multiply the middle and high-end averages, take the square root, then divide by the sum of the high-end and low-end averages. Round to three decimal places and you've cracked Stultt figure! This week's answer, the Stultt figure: 0.498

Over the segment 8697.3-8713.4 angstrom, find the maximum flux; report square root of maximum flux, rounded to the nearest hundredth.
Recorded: 2.47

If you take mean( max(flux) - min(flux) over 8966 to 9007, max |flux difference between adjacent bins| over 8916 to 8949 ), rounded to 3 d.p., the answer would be 0.135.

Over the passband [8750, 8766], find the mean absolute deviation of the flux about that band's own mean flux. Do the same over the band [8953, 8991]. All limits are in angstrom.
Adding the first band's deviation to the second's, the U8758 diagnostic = 0.12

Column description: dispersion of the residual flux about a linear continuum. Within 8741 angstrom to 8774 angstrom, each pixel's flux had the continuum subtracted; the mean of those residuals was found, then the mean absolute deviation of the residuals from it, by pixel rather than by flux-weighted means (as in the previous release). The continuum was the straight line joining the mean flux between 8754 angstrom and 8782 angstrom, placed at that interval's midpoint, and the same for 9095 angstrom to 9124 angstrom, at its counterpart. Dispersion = 0.117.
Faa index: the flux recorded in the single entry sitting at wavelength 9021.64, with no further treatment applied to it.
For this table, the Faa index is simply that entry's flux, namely 6.01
